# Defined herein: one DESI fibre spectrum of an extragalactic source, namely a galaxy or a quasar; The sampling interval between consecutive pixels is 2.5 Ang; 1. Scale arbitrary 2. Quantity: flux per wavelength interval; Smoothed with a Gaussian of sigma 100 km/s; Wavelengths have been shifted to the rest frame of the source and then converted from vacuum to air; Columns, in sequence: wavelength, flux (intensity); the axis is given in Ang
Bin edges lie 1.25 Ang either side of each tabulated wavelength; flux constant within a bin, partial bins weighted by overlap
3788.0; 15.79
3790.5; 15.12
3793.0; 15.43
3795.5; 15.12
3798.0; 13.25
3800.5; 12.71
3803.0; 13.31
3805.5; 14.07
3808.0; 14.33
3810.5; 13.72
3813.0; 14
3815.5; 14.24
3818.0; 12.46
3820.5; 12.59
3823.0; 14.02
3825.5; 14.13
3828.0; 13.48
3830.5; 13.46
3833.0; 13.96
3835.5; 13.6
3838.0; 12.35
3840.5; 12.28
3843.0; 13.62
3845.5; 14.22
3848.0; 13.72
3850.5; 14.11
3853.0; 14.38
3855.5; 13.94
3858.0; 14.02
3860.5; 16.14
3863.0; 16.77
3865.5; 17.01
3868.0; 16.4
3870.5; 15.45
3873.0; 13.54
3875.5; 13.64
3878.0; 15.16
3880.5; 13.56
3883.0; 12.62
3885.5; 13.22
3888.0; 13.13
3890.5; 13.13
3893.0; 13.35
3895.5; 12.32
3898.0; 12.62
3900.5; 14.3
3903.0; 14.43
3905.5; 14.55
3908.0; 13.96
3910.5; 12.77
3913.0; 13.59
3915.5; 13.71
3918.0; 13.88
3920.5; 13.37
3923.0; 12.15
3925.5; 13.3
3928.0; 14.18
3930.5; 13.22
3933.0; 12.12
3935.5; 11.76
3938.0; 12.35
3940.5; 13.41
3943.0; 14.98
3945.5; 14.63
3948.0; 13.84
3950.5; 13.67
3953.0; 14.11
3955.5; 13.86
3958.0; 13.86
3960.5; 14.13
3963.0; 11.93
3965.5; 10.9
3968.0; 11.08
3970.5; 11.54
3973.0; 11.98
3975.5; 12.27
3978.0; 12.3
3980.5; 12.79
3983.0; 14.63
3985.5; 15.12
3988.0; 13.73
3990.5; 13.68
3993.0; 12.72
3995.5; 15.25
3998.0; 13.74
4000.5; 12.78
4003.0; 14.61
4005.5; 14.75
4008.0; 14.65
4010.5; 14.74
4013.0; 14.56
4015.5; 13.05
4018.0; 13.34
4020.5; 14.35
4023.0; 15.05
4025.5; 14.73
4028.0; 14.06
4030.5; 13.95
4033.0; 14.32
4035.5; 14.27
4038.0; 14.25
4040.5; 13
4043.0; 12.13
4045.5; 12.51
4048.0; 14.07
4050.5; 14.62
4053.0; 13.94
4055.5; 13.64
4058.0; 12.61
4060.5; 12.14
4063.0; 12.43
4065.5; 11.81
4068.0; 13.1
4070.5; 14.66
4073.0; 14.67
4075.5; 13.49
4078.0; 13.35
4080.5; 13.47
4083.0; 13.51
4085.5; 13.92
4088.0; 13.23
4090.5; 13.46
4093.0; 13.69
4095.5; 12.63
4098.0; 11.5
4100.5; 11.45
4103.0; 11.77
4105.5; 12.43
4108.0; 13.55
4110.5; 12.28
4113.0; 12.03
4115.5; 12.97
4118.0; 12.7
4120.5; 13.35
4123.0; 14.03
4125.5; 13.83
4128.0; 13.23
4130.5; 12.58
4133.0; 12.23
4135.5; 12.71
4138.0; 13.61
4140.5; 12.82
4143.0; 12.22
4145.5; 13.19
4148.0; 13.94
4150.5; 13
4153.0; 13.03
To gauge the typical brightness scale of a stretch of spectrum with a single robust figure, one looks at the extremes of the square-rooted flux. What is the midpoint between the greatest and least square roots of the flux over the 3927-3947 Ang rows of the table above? 3.65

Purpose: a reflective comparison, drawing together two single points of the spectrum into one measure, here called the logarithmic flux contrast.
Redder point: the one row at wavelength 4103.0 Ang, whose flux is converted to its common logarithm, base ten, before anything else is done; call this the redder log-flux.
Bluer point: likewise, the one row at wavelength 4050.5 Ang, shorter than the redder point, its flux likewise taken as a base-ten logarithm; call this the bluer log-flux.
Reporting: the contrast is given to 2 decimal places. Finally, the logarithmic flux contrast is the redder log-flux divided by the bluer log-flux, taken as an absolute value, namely 0.92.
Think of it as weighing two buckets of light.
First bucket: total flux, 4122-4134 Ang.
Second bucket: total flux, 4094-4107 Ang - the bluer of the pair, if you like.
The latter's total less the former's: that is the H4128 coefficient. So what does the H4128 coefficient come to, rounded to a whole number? -6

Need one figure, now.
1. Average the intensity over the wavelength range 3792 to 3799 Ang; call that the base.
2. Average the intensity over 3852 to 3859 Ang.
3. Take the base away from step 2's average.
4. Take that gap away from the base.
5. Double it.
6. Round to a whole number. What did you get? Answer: 30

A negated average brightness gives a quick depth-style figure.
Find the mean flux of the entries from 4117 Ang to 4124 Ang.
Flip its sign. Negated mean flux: -13.4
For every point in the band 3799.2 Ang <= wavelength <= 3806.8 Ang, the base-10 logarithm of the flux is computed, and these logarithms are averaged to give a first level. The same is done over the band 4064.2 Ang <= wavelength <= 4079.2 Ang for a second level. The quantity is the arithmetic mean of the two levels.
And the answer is 1.13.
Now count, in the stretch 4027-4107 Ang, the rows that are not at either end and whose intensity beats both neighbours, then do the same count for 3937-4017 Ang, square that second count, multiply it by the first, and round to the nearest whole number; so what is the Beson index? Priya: 294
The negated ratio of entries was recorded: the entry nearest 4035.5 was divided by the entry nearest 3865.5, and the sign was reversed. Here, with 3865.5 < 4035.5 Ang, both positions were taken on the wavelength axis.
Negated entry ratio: -0.84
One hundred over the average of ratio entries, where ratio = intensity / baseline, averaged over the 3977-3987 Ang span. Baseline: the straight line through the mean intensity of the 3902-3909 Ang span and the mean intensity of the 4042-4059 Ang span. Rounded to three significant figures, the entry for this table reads 101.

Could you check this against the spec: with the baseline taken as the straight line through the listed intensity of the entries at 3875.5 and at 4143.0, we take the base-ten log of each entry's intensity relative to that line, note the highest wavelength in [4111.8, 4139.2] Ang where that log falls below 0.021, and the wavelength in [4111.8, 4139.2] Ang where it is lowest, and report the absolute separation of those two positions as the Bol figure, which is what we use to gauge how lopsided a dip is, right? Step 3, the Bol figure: 22.5 Ang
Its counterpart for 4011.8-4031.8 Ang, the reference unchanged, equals 2.5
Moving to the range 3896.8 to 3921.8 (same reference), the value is 22.5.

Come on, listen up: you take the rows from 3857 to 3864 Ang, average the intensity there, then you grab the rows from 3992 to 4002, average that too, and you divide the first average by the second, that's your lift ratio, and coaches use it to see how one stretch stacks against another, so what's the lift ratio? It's 1.15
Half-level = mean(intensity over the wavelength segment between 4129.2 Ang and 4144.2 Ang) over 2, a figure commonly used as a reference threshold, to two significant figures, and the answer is 6.3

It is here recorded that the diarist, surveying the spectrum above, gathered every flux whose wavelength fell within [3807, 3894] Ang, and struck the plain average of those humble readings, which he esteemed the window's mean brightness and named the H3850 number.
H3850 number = 14.0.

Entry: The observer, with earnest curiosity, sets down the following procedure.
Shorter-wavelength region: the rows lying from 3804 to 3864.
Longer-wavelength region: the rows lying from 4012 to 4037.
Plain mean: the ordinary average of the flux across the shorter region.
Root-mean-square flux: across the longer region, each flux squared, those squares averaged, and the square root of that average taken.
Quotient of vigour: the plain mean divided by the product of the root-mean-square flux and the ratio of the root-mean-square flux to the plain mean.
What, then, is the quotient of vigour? 0.96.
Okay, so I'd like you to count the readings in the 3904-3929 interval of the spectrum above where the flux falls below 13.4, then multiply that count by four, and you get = 16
